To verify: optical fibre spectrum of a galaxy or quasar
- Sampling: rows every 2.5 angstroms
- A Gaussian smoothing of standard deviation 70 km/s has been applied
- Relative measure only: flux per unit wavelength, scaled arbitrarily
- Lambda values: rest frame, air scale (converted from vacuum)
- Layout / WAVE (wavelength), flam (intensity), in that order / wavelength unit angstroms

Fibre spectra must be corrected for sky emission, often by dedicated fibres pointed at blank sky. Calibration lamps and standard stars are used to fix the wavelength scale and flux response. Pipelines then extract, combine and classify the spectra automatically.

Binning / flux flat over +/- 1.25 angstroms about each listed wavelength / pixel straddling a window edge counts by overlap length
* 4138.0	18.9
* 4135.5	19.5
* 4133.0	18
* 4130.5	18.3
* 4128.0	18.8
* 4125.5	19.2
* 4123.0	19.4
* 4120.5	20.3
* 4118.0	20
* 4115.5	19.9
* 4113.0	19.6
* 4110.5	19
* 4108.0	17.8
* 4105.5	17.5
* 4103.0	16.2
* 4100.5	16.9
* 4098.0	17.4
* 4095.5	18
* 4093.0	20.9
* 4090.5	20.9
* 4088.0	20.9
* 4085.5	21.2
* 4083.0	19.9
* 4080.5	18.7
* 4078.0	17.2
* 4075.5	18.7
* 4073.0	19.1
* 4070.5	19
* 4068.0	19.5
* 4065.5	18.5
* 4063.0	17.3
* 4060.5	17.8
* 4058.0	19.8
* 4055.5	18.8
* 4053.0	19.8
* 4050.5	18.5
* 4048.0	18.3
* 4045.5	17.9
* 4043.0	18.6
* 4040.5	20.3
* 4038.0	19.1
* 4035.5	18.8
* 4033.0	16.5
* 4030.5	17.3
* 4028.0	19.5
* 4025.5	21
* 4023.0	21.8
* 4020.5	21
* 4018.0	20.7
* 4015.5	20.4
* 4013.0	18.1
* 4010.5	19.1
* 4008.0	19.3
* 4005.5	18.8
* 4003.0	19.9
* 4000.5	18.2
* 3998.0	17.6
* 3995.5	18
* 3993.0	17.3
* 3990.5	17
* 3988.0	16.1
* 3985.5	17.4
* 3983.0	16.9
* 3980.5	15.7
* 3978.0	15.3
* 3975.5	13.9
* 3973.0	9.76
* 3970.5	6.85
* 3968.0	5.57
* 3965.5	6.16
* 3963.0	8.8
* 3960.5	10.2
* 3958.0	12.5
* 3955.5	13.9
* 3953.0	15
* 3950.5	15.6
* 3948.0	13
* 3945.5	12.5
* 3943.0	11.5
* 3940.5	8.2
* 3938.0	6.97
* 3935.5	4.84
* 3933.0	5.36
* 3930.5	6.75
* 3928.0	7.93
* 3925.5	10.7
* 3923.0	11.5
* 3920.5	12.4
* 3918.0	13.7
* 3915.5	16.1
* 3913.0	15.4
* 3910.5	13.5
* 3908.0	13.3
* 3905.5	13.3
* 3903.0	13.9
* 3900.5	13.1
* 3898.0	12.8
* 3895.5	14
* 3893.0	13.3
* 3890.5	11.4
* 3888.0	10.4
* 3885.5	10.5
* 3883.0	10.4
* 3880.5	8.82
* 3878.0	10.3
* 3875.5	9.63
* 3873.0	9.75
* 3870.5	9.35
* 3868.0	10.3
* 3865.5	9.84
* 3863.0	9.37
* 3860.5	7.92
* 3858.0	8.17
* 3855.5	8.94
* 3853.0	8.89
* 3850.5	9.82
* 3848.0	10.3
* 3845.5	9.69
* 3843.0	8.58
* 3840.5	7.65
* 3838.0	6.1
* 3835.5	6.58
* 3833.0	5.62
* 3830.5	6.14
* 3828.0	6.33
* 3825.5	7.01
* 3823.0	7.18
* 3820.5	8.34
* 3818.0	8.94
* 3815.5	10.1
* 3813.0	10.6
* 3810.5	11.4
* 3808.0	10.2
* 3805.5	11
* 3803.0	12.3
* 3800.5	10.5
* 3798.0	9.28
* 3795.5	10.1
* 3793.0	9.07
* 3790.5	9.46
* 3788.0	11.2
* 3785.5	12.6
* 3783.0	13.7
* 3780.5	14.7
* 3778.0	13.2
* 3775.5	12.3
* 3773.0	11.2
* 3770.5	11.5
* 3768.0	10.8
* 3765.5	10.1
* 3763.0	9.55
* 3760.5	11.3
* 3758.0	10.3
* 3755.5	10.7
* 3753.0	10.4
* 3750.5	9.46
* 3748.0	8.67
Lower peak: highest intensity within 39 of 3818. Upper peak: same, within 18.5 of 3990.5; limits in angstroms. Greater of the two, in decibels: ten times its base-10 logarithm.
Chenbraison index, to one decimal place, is 13.0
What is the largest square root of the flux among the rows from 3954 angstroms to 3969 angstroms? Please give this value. 3.73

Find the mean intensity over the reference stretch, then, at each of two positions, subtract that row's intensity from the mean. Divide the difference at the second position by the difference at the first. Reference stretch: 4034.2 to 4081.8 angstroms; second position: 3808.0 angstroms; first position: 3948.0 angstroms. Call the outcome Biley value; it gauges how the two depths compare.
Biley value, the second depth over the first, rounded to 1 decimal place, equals 1.5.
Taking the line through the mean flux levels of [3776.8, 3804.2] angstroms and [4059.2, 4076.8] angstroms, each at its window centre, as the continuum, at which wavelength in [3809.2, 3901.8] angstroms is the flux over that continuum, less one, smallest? 3833.0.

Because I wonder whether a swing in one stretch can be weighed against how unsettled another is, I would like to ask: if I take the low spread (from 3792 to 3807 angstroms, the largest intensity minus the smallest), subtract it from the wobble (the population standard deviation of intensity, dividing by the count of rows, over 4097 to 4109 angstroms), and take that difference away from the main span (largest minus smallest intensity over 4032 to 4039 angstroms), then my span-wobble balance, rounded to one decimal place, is 5.3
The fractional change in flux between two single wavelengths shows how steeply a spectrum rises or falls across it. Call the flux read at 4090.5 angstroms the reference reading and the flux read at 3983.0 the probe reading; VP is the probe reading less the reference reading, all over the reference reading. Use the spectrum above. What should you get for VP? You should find -0.19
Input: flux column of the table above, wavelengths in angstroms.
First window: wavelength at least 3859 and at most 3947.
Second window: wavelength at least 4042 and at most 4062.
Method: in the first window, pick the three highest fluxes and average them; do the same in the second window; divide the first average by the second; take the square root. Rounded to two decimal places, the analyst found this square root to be 0.88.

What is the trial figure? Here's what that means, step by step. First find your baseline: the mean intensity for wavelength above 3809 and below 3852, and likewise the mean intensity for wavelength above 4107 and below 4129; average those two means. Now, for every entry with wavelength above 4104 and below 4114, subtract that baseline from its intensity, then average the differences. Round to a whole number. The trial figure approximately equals 5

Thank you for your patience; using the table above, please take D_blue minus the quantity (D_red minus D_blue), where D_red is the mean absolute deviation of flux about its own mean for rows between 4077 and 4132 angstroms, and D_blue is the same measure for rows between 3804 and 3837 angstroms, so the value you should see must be 2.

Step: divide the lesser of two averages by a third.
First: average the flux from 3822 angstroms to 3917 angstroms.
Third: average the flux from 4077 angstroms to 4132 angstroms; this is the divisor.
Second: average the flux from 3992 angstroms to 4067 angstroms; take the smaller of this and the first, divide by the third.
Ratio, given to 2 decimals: 0.53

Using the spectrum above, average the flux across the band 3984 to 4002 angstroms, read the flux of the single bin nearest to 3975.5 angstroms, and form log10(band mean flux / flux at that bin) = 0.10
